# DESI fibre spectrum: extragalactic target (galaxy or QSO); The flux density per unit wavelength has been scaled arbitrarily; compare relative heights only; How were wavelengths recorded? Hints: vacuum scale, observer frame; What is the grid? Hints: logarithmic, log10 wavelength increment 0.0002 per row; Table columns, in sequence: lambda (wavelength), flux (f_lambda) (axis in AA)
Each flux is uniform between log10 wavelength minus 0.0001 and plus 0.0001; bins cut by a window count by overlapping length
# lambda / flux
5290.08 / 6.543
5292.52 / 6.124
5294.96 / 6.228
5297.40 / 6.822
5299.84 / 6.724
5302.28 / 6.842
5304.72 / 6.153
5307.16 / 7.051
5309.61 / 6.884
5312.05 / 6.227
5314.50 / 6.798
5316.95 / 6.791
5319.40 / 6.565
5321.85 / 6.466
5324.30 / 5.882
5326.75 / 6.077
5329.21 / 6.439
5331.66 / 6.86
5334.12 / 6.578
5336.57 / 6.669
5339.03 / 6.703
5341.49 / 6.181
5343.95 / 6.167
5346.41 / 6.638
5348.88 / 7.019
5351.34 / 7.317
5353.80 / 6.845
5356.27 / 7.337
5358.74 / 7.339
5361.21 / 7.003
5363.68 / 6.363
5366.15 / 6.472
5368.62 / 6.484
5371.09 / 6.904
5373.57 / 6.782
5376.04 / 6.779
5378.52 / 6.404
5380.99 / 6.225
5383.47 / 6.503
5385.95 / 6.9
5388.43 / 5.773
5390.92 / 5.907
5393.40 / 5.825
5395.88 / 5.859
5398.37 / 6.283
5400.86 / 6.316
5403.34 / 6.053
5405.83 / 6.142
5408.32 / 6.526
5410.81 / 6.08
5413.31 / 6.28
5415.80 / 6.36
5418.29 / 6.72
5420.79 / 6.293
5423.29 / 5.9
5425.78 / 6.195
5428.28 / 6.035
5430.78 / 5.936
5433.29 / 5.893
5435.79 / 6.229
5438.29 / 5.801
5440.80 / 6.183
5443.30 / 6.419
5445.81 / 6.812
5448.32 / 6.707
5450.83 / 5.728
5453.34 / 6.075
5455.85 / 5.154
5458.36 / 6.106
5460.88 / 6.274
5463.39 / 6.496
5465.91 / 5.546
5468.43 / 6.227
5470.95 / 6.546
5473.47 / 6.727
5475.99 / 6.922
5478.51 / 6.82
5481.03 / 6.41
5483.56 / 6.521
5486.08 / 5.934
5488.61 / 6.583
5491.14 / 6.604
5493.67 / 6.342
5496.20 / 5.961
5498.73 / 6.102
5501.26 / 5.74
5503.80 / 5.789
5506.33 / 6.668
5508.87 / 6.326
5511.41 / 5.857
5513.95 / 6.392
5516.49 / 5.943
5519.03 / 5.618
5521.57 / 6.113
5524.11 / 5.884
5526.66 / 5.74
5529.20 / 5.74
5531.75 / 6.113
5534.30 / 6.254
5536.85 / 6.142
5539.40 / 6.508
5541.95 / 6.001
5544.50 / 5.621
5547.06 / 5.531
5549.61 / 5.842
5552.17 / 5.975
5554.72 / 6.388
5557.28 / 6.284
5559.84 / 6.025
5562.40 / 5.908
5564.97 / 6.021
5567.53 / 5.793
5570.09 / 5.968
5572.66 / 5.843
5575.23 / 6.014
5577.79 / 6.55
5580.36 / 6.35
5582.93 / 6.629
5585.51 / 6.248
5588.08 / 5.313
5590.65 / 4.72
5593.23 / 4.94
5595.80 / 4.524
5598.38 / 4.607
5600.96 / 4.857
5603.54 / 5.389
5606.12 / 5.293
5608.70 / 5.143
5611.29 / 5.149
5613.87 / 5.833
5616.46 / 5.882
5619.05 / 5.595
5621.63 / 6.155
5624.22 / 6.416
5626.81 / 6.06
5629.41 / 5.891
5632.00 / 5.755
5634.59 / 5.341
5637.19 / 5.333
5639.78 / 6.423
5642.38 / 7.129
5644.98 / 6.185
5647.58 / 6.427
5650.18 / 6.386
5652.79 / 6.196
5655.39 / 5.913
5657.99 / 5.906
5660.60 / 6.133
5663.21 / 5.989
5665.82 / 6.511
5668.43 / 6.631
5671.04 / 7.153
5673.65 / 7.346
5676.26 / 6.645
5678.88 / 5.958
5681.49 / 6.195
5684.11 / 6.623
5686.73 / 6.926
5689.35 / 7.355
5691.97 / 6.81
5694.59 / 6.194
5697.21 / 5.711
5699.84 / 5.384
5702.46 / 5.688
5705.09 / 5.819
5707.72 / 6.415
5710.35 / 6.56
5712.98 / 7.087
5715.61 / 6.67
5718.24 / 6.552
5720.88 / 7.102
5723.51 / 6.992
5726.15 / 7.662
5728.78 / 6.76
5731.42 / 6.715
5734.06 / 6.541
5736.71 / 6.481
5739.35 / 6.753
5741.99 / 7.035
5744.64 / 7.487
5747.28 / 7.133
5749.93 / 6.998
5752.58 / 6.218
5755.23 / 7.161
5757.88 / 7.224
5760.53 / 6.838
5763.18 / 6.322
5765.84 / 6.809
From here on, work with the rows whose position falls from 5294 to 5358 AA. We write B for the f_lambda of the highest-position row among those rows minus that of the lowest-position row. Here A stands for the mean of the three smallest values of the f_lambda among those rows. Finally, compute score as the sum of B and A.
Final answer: 7.1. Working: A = 6.0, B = 1.1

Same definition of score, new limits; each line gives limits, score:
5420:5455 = 5.6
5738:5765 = 6.0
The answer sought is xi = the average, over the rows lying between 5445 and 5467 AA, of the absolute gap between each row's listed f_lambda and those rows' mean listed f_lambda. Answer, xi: 0.42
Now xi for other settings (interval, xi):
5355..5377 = 0.28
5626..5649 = 0.43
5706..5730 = 0.31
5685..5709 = 0.55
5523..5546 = 0.23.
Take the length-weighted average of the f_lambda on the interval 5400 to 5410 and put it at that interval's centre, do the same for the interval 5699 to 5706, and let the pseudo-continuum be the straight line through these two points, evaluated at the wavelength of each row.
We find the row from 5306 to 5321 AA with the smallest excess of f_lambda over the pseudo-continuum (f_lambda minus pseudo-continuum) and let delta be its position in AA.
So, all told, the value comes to 5312.05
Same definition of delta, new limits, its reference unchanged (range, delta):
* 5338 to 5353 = 5343.95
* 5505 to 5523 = 5519.03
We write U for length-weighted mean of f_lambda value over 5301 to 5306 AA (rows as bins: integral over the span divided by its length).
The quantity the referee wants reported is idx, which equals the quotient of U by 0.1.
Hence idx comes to 65.2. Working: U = 6.52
